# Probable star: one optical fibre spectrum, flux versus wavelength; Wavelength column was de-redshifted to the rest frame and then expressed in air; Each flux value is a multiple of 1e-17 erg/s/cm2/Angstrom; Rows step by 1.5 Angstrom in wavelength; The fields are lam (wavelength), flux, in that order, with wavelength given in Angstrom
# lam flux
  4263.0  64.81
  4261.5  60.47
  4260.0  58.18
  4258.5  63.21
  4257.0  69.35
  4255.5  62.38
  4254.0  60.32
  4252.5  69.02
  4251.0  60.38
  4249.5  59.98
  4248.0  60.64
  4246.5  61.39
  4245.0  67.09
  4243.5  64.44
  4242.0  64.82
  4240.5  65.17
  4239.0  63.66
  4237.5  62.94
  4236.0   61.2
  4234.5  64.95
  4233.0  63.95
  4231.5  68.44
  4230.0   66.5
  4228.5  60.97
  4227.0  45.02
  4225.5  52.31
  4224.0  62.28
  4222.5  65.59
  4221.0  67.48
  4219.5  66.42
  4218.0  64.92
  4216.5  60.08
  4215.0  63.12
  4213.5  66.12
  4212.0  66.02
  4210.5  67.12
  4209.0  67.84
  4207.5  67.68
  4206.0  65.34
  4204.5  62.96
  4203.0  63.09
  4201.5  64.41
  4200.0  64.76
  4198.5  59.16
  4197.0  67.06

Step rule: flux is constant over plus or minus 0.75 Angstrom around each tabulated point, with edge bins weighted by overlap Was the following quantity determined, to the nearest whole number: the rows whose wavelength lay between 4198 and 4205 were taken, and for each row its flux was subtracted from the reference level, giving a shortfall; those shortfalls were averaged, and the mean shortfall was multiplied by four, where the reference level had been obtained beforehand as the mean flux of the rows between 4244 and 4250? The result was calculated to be -2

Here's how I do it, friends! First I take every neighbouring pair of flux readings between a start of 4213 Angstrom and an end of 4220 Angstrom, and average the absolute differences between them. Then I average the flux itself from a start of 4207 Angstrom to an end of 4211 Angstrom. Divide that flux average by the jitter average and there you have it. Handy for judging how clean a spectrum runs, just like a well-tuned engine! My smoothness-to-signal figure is 21.8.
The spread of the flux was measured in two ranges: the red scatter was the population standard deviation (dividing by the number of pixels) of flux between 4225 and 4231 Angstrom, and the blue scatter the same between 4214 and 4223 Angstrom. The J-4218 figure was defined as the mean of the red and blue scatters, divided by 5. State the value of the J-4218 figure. 1.06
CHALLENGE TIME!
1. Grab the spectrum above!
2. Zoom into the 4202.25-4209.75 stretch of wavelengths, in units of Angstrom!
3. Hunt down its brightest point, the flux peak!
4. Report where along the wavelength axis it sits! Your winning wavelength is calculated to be 4209.0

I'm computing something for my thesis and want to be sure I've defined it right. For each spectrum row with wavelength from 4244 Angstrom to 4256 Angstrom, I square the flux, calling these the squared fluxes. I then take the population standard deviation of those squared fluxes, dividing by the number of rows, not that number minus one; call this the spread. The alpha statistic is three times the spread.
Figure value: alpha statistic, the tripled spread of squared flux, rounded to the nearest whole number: 1250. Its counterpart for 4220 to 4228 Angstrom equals 2893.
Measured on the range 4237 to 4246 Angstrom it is 509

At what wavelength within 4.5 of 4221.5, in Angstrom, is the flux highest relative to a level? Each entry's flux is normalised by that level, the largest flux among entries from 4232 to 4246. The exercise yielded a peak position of 4221.0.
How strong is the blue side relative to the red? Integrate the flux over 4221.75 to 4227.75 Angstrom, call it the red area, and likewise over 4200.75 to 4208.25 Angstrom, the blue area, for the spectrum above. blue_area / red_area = 1.4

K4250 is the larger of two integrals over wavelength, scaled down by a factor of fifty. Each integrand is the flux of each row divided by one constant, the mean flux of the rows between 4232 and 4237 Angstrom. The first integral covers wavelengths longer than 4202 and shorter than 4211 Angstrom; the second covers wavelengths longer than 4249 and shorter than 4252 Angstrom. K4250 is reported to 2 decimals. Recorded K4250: 0.19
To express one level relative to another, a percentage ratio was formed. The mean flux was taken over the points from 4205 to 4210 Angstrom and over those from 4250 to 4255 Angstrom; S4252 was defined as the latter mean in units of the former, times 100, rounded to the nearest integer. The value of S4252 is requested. 94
